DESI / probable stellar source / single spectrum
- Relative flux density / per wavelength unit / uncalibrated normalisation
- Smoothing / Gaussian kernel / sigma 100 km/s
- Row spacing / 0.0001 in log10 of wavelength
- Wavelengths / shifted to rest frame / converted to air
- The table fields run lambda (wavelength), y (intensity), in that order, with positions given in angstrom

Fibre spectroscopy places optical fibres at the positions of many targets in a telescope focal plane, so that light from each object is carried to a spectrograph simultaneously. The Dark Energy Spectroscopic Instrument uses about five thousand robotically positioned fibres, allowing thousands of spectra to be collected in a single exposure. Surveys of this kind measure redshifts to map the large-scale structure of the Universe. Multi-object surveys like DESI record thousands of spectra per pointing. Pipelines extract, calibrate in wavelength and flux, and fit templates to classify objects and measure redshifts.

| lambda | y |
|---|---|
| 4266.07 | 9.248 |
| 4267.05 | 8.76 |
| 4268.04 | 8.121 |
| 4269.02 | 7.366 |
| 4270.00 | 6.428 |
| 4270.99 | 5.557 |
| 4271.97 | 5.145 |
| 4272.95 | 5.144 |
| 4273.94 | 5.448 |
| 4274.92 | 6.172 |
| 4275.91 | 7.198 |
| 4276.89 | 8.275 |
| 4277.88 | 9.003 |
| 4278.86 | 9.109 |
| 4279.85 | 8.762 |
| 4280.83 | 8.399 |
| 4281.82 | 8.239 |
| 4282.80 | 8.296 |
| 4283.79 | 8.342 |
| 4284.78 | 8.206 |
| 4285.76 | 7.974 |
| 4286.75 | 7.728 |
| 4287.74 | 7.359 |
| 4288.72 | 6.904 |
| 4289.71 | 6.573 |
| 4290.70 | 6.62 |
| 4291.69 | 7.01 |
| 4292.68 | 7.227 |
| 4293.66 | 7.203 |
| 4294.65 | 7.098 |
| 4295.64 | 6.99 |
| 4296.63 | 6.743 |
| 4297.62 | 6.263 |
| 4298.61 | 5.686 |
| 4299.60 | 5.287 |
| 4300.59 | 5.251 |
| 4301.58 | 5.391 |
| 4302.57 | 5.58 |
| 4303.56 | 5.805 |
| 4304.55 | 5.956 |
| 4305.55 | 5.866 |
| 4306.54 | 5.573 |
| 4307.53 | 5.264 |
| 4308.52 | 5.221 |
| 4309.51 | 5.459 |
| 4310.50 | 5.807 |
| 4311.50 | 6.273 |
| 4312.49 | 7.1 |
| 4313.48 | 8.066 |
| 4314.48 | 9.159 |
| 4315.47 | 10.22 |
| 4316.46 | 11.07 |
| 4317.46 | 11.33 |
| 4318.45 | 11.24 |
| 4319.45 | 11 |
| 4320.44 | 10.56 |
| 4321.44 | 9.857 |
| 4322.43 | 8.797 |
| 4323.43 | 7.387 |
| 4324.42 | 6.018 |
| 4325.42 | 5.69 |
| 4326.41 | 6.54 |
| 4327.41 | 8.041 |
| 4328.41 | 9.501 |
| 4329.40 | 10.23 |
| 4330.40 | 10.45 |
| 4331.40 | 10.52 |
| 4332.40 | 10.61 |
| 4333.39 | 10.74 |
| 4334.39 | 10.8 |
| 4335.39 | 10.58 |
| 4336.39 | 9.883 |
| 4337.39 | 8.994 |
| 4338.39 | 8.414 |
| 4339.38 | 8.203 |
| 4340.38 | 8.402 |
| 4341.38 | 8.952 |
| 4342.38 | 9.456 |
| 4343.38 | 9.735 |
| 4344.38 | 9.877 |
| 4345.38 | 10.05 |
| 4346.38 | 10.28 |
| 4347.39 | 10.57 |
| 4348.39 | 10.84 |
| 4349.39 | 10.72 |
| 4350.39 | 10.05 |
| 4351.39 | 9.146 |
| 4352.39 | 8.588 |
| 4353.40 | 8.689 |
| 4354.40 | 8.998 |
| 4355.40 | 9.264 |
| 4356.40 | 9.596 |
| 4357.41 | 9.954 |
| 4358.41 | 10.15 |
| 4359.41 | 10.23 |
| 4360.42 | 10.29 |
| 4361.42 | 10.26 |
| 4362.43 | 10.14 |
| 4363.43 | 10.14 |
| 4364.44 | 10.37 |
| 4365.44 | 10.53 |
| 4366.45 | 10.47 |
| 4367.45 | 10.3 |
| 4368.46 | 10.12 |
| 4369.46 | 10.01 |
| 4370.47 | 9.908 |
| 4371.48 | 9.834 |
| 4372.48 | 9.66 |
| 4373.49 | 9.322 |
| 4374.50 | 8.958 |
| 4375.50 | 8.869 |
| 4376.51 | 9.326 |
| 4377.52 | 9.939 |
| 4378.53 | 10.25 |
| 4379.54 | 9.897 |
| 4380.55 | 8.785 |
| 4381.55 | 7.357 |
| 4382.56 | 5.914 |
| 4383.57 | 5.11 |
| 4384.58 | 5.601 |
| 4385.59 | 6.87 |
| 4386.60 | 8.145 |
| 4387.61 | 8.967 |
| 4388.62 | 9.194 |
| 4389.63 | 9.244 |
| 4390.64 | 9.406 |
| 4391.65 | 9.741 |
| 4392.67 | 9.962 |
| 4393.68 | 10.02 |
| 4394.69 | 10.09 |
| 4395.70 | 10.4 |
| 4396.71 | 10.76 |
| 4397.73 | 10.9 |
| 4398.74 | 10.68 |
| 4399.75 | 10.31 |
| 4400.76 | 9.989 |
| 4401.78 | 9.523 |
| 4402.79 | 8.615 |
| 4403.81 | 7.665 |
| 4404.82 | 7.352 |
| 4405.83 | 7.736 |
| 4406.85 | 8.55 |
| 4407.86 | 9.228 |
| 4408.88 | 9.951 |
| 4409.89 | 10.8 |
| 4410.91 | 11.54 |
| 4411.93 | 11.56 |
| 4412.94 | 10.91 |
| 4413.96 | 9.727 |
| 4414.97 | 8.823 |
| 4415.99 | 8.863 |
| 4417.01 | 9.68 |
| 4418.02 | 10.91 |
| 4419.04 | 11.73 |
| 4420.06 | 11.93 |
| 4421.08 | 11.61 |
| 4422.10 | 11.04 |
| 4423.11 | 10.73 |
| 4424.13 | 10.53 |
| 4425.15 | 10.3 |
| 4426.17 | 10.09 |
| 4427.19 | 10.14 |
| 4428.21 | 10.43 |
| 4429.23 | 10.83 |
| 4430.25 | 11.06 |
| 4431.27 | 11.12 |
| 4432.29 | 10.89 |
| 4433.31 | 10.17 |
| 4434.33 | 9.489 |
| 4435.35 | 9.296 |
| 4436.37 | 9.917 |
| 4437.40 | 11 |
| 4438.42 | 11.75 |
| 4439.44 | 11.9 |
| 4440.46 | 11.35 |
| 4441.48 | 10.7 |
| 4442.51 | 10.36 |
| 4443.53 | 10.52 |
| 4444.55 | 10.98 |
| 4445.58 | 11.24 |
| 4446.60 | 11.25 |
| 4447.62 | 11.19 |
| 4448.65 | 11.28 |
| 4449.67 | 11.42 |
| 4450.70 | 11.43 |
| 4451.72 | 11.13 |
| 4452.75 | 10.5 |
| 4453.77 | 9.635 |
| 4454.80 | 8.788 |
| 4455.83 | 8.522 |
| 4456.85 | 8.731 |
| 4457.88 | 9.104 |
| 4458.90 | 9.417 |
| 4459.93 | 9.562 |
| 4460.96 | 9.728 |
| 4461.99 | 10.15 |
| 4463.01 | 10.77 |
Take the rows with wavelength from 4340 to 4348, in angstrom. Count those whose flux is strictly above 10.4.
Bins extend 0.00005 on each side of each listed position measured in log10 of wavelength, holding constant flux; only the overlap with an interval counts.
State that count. 1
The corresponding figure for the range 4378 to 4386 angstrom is 0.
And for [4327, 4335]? 5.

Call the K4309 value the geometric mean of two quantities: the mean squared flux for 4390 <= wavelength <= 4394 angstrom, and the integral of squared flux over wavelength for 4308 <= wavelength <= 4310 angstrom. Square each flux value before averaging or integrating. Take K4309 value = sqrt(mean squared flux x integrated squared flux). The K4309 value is 74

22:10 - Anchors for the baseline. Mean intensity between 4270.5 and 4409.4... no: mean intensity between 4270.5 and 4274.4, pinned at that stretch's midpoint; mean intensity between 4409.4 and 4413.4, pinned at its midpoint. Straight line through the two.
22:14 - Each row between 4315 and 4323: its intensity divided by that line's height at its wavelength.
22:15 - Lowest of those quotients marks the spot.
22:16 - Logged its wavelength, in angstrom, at 4322.43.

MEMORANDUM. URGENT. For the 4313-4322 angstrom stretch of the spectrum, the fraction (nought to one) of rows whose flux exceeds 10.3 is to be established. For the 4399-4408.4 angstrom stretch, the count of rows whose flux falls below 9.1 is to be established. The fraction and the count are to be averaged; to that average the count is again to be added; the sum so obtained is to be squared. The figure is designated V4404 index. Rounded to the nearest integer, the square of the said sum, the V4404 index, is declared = 60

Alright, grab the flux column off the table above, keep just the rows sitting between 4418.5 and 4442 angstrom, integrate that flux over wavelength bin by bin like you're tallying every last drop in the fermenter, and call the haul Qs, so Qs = 253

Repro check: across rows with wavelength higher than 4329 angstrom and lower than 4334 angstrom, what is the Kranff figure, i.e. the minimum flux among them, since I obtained 10.23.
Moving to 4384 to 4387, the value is 5.601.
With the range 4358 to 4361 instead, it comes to 10.15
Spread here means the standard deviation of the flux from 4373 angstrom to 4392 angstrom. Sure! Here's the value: 1.5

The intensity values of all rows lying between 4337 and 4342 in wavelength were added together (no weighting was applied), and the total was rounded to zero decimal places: 43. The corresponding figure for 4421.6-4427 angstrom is 53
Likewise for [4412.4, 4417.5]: 48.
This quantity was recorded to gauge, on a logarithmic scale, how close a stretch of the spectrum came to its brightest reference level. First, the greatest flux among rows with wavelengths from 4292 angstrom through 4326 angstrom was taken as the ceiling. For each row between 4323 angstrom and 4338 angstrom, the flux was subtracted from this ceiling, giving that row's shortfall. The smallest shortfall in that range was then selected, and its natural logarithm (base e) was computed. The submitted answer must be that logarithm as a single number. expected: -0.6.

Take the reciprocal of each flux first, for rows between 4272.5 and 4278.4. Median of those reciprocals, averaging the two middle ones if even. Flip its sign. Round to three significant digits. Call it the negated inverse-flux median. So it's -0.150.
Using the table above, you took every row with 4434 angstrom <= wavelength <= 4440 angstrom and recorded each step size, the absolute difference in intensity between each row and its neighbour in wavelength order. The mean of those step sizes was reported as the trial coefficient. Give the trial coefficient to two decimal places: 0.56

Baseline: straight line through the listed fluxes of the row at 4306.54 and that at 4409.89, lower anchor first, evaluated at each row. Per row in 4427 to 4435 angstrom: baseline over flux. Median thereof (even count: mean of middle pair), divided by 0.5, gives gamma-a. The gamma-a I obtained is 2.22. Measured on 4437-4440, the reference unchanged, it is 2.08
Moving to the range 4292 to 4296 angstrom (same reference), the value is 1.38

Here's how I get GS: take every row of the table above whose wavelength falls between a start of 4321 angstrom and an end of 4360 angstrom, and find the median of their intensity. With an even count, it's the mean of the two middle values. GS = 9.7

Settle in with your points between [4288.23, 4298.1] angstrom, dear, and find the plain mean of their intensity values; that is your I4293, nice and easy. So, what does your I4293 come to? 6.9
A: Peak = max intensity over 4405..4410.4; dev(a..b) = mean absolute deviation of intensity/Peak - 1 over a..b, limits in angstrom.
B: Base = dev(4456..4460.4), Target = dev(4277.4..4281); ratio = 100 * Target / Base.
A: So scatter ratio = 83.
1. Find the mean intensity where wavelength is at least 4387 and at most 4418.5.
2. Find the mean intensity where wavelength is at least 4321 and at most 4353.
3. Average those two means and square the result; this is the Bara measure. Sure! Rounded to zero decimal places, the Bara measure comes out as 90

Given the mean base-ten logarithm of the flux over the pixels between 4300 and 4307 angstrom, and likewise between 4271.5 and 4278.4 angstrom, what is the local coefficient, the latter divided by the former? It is 1.08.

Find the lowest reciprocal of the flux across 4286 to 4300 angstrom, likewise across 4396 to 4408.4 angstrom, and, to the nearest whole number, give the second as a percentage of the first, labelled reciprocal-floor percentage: 71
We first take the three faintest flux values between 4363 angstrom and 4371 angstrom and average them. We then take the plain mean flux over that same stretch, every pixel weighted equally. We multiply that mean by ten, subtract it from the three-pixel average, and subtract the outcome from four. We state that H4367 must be 96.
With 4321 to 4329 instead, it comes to 75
